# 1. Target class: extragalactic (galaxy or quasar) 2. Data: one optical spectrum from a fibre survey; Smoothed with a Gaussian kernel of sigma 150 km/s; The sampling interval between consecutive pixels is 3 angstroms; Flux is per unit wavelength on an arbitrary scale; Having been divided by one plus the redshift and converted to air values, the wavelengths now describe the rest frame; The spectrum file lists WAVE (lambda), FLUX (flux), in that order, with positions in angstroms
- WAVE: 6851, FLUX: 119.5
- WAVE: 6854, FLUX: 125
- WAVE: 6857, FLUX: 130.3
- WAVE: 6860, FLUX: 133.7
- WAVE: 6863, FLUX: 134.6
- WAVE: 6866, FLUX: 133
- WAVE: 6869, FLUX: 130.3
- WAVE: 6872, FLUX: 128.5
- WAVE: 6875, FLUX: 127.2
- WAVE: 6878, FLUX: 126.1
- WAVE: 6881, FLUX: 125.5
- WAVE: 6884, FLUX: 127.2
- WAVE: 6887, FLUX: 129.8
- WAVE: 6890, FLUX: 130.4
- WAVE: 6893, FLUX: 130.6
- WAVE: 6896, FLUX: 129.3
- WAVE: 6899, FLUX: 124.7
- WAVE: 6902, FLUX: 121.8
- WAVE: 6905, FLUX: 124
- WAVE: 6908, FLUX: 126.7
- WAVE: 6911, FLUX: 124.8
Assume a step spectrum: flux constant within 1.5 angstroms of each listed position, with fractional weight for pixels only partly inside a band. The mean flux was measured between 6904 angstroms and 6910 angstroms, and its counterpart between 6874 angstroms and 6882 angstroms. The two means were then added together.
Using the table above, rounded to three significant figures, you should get 252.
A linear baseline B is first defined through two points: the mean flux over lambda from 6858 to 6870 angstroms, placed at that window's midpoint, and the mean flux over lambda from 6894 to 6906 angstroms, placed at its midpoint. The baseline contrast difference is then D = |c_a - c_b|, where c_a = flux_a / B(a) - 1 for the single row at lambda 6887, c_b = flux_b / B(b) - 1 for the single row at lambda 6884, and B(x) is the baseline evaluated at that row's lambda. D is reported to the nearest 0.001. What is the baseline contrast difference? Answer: 0.025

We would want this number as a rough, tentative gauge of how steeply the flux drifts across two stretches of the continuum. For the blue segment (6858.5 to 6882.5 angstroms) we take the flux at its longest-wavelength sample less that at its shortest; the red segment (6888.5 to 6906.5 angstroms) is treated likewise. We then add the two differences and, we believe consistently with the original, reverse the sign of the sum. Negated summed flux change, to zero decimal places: 15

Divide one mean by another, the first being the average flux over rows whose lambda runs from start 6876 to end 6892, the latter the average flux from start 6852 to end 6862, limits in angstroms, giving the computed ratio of 0.99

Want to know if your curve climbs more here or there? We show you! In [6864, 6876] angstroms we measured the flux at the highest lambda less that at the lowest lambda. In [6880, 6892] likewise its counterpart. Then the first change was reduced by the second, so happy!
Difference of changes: -10.7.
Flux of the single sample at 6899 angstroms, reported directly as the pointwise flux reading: 124.7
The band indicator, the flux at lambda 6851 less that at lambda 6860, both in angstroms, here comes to -14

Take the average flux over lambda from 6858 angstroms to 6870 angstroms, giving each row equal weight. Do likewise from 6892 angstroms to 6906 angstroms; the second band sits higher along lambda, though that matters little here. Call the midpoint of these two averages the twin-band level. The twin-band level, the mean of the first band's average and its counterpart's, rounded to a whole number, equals 129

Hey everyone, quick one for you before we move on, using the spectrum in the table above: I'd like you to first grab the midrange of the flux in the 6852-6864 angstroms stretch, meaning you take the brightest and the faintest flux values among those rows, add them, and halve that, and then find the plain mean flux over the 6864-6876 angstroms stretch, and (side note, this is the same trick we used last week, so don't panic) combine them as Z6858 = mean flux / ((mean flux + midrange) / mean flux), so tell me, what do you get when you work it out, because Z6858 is 65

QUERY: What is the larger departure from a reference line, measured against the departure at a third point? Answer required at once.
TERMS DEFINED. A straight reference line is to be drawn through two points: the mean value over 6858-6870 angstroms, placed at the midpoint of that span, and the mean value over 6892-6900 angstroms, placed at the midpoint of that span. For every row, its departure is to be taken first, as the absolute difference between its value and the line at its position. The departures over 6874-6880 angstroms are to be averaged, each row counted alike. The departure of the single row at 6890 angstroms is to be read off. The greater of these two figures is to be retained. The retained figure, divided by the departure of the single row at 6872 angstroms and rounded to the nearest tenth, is 1.4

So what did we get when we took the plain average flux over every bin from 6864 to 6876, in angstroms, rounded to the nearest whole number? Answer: 130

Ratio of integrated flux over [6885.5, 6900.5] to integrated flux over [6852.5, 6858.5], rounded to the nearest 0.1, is 2.5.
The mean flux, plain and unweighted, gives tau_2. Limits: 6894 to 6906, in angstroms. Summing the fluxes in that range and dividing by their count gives 125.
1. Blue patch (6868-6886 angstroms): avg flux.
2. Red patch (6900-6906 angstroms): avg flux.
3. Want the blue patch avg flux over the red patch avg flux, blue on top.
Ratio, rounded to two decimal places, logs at 1.04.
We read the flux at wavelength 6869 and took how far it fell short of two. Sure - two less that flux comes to -128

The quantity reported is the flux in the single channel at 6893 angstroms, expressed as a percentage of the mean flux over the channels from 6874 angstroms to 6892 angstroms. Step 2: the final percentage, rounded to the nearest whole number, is 102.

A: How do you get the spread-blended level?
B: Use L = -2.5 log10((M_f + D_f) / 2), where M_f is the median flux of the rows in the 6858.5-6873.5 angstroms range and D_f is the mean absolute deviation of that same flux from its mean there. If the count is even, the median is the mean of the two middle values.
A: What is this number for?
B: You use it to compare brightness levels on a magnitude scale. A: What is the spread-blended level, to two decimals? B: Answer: -4.57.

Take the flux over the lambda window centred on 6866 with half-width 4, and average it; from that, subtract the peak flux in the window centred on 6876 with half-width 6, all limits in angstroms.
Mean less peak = 4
